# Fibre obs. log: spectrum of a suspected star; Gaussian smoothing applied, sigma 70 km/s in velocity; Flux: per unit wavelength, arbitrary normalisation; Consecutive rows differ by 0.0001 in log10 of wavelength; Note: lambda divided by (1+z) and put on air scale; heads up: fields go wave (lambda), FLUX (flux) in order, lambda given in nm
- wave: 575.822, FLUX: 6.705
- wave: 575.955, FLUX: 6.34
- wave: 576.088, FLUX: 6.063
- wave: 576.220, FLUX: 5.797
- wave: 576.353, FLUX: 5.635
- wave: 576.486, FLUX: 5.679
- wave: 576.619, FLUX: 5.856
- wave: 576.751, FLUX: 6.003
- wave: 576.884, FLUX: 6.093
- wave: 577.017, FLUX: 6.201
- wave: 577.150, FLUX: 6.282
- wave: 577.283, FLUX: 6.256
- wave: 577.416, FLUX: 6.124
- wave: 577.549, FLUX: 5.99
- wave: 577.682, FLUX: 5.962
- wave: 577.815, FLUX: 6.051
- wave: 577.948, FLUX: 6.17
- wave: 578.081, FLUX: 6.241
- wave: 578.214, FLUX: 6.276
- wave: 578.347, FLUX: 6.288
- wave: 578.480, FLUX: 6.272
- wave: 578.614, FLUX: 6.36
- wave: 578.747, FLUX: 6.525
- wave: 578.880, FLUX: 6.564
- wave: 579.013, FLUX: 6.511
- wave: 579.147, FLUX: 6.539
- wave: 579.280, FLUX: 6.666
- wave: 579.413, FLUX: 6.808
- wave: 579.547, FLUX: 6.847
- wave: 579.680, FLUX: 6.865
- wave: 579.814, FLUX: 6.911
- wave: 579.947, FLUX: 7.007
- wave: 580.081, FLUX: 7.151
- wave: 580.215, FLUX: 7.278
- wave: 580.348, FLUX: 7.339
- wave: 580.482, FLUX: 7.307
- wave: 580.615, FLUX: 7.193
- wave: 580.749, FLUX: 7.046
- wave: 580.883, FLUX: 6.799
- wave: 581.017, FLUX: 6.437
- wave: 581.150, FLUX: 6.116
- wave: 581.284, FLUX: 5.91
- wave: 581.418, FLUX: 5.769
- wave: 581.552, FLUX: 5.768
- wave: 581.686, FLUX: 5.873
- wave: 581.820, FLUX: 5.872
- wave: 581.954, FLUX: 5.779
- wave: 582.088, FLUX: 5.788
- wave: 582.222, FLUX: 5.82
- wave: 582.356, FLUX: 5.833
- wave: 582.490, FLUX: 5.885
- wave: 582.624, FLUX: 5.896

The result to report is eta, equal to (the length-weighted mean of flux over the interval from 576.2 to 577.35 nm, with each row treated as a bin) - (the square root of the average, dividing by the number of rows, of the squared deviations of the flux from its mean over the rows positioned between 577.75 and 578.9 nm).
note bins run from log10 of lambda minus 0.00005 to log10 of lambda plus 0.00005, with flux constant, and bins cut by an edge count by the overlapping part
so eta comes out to 5.83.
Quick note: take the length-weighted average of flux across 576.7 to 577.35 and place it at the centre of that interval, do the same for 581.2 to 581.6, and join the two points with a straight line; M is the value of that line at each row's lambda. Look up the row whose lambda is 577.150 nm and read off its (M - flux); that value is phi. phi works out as -0.1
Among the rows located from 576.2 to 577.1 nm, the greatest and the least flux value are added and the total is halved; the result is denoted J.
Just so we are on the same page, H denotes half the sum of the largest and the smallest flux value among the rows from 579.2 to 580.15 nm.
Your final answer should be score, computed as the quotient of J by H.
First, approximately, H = 6.9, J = 5.9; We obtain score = 0.86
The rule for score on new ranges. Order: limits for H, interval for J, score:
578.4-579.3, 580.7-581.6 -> 0.99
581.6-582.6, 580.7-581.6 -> 1.10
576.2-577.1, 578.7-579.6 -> 1.13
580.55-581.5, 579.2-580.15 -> 1.07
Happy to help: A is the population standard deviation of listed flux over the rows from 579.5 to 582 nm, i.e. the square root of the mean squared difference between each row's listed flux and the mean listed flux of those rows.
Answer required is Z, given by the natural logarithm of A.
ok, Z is -0.5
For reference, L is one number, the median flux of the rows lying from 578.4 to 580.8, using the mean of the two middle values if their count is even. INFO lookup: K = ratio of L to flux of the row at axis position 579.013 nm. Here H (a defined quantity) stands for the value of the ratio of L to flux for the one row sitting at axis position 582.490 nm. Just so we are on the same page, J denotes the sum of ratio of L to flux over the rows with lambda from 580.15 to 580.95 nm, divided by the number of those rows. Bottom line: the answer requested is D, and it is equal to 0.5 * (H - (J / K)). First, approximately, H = 1.16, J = 0.96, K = 1.05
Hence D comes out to 0.13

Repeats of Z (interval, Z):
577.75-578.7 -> -2.4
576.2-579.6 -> -1.2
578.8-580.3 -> -1.4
